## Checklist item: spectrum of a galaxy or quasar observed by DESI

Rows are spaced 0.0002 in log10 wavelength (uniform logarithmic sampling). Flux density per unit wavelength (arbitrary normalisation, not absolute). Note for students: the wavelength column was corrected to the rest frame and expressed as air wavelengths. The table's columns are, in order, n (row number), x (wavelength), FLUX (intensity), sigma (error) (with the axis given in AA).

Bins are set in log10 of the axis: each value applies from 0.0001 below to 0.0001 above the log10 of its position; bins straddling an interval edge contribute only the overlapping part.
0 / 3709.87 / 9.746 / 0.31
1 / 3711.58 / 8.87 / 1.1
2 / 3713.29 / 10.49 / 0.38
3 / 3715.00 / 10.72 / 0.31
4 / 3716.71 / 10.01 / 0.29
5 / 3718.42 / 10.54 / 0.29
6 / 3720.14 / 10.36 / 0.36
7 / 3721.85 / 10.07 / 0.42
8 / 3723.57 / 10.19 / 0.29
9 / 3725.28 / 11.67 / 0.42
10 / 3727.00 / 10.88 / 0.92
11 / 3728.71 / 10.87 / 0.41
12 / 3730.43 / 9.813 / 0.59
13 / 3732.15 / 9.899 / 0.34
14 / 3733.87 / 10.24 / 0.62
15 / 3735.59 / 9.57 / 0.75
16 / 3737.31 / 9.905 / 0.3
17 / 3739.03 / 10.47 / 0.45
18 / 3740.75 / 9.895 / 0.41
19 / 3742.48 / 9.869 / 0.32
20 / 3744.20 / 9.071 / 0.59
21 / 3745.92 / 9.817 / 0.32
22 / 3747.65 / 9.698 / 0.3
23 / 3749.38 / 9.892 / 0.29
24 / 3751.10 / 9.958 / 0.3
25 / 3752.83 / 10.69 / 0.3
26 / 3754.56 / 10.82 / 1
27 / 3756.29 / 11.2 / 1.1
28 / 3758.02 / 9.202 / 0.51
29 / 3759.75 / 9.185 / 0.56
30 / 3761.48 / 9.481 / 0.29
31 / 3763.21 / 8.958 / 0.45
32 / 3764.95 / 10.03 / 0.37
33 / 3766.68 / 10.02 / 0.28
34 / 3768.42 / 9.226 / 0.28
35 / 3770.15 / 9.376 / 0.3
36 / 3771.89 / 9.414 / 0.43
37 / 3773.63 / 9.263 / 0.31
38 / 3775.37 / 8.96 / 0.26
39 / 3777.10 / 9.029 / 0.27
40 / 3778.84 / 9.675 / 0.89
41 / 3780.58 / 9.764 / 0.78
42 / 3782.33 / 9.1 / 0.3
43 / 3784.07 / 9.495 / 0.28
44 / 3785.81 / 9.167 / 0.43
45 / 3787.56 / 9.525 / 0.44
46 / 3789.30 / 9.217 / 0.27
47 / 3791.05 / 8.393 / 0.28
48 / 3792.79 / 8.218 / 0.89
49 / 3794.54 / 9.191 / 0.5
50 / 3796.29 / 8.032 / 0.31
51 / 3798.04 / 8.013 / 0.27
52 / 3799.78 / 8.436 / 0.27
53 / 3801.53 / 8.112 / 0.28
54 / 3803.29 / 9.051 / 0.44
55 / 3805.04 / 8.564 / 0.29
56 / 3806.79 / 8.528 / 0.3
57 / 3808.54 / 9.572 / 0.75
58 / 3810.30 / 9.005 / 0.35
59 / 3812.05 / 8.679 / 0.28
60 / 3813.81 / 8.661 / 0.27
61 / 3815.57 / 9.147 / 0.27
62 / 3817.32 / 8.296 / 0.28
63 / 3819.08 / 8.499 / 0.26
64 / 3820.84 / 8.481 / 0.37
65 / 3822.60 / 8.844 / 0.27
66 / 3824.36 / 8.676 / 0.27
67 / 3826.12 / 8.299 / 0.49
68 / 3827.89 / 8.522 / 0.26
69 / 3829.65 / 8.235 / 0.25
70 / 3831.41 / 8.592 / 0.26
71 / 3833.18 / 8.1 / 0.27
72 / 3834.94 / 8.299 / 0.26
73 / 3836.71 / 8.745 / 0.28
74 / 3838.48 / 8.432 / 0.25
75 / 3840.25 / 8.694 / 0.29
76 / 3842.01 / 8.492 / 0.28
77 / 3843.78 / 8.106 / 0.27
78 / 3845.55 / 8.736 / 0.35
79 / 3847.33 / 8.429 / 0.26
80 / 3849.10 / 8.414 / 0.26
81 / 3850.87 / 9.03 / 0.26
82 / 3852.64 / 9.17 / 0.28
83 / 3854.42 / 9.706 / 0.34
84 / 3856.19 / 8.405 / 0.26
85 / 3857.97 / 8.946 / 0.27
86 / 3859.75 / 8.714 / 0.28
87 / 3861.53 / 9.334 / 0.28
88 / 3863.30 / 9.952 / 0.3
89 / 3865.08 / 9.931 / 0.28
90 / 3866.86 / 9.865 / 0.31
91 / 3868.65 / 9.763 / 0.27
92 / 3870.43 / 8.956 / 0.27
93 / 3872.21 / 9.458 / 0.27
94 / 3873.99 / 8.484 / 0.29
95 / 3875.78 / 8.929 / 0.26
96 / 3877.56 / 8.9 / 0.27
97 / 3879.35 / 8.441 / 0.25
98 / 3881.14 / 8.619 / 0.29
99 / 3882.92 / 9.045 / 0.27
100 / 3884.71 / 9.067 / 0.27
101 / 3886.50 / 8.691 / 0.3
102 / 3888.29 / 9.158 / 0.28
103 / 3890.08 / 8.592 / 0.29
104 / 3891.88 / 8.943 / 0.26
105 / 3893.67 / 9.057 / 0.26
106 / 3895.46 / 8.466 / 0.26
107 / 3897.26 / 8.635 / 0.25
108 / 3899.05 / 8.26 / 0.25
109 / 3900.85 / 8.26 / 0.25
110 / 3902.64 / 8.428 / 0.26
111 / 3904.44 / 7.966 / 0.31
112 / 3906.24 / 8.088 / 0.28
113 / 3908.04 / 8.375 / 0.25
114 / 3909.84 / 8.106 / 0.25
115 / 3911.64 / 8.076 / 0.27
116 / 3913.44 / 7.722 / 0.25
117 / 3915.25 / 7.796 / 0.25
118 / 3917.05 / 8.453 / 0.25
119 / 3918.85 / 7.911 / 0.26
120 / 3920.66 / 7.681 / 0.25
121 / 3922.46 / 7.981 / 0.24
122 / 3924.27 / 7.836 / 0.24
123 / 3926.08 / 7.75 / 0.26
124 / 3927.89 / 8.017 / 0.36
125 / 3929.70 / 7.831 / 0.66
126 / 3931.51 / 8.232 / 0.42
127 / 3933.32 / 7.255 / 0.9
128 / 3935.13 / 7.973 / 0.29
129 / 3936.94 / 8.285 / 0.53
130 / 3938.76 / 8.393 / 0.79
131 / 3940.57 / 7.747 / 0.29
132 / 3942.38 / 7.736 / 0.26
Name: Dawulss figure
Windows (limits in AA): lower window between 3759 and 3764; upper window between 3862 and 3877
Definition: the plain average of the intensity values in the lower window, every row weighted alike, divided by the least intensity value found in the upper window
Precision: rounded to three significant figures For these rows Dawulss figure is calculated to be 1.09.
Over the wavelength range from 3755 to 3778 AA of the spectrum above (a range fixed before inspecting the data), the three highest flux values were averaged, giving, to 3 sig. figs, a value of 10.4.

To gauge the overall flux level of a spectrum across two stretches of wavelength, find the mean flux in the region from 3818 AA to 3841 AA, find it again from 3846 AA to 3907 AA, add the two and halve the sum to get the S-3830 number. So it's 8.7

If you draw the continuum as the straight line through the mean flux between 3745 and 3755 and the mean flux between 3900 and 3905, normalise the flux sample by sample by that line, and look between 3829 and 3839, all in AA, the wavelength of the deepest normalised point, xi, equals 3833.18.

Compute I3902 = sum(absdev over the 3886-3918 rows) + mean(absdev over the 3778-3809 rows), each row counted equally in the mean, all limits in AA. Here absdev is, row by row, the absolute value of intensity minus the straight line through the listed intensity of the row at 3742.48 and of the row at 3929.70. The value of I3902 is 6.4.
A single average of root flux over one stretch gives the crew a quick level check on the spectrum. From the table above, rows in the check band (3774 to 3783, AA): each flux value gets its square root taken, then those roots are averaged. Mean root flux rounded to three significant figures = 3.05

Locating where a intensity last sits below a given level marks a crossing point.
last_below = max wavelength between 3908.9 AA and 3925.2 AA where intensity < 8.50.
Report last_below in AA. 3924.27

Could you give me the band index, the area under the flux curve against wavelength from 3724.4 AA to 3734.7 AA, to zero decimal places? 109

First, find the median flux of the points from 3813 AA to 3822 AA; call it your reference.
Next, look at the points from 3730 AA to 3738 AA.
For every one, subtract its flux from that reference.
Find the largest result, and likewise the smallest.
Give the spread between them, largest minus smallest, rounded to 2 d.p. 0.67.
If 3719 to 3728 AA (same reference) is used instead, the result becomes 1.60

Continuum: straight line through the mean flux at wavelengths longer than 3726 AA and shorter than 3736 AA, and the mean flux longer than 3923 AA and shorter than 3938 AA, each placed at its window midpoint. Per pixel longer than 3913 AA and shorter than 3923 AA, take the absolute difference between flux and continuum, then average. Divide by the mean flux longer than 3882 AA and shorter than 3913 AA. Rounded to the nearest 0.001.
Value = 0.030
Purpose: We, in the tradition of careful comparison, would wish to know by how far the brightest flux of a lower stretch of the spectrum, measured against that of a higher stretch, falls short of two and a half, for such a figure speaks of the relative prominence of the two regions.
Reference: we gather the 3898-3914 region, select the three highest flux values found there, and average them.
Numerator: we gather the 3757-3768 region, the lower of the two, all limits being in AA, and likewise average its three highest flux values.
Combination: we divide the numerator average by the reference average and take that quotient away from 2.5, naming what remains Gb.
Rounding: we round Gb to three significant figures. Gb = 1.32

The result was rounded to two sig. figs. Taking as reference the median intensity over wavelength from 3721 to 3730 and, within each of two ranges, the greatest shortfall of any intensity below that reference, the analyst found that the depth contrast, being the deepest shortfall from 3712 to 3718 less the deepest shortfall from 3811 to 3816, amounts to -1.3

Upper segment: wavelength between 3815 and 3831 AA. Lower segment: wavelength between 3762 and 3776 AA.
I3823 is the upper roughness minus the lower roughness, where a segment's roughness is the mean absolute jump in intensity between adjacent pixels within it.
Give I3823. -0.048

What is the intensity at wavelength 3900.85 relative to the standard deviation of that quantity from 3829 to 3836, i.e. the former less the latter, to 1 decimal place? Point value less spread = 8.1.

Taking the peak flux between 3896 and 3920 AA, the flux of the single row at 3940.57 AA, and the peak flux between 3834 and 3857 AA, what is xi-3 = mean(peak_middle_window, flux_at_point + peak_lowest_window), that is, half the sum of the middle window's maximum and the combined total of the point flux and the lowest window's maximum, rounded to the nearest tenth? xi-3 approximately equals 13.0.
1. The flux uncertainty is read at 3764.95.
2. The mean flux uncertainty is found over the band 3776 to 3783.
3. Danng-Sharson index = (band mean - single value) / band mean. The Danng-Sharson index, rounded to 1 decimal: 0.3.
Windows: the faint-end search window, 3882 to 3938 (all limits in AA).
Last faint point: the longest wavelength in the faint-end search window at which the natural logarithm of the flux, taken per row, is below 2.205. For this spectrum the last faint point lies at 3936.94 AA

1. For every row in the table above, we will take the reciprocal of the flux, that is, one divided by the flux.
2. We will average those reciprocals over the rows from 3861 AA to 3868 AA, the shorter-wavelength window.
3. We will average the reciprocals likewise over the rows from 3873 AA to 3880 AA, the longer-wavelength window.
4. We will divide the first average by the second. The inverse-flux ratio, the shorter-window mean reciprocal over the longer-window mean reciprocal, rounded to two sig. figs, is 0.89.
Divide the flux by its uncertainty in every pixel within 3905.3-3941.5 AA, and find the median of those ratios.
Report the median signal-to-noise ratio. 30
